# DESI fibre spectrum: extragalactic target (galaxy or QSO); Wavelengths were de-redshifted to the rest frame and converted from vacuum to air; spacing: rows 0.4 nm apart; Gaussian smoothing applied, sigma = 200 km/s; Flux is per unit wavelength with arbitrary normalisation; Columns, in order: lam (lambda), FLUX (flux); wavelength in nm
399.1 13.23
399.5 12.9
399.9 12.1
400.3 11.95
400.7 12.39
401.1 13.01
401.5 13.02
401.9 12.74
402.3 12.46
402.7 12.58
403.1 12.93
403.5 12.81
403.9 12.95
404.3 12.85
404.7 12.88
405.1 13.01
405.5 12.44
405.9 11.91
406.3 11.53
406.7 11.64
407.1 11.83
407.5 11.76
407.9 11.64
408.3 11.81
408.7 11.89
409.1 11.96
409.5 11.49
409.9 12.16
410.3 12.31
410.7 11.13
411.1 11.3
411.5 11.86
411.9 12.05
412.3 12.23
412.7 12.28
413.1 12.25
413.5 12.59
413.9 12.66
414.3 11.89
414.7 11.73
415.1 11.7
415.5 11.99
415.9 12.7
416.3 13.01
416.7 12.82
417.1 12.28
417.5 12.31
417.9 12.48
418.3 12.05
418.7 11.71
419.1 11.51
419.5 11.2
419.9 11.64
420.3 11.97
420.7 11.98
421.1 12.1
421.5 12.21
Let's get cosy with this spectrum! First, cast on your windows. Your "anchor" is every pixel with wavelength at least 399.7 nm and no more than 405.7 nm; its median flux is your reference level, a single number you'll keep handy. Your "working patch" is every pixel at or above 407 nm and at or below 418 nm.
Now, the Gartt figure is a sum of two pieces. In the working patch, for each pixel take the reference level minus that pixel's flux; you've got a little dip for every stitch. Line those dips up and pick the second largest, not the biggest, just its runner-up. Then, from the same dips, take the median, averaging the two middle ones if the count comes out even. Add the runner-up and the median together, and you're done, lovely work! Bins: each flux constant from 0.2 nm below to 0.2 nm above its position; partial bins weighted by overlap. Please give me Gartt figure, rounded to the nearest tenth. 2.3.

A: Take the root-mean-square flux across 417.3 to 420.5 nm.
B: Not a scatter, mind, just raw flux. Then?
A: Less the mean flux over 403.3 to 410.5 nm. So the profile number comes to -0.29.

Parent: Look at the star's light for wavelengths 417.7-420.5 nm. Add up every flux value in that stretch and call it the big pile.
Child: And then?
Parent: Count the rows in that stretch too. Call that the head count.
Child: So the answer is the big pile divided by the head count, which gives 11.8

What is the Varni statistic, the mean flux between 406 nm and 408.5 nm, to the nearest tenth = 11.7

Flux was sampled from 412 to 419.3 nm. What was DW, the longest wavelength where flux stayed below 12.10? 419.1 nm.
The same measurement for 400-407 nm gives 406.7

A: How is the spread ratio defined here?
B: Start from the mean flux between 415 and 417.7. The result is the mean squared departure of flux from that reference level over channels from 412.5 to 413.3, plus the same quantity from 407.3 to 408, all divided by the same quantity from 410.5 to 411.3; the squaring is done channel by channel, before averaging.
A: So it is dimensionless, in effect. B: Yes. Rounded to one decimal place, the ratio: 0.4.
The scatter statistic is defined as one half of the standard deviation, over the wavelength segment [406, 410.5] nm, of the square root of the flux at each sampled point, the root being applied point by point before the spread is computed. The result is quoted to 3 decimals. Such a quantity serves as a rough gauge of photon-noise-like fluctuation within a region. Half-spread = 0.018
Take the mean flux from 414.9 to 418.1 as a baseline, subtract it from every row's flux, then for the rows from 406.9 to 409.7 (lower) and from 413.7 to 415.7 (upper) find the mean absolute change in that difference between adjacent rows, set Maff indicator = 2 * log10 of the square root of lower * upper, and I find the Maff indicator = -1.29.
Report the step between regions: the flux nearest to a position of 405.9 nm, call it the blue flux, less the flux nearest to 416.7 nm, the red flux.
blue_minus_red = -0.91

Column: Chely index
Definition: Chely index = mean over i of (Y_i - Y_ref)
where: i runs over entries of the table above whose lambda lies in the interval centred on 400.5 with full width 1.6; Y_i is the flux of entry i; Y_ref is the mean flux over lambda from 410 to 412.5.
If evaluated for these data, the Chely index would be 0.5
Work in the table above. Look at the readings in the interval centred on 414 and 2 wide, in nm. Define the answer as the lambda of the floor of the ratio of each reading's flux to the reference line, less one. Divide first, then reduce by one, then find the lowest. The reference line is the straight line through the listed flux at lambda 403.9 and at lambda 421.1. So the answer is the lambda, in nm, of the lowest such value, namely 414.7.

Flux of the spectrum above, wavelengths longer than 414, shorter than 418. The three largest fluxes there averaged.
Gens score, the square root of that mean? 3.58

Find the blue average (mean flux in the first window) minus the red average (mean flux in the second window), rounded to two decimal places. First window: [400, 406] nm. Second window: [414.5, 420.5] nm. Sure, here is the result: 0.59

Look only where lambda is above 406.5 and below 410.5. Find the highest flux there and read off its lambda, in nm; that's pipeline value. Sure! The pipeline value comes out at 410.3 nm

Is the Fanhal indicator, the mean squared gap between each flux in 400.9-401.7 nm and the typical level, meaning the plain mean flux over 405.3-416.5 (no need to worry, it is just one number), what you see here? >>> 1.05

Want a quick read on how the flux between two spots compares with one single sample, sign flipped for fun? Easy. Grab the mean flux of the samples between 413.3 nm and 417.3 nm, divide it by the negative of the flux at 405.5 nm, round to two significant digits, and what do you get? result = -0.99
